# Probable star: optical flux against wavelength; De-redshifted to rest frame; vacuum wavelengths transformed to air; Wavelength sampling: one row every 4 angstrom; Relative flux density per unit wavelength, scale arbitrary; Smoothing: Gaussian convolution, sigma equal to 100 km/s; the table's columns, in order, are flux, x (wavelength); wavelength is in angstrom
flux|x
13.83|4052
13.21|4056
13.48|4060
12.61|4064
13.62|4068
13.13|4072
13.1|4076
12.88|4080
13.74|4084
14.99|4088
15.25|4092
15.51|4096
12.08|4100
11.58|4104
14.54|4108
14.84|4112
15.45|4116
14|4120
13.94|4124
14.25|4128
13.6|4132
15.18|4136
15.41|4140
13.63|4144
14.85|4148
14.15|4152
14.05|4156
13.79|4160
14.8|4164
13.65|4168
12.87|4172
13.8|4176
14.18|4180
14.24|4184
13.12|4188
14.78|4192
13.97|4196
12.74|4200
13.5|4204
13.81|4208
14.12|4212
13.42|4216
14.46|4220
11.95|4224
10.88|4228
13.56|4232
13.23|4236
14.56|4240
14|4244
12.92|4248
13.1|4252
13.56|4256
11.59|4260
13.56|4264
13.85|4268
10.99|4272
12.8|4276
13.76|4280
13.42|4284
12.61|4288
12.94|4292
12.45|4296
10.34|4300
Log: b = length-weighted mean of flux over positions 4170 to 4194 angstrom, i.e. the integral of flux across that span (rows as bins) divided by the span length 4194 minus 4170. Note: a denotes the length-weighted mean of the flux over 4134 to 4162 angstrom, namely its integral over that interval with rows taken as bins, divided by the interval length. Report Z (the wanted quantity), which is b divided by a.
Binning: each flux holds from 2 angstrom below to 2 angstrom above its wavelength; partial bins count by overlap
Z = 0.96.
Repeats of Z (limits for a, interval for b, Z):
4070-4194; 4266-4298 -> 0.92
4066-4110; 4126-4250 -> 1.01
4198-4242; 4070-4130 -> 1.05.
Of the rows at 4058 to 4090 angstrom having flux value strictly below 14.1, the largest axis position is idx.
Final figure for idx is 4084 angstrom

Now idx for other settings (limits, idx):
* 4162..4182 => 4176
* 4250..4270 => 4268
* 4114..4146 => 4144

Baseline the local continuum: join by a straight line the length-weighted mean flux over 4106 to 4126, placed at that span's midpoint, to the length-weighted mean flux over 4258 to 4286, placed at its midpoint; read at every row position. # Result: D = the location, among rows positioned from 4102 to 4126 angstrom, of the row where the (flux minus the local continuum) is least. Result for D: 4104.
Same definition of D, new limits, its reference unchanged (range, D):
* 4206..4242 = 4228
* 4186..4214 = 4200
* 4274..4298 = 4296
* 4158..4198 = 4172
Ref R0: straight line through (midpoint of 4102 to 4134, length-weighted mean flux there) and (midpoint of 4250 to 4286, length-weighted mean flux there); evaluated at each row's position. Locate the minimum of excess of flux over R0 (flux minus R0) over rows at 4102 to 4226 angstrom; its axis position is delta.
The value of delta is 4104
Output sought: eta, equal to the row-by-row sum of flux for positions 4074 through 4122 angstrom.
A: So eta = 168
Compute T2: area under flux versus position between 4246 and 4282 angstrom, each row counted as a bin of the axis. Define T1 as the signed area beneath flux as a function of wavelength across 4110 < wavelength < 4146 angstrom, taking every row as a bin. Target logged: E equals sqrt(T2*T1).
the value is 492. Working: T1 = 521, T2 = 465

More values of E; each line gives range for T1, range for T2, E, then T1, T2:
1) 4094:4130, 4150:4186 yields 503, 505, 502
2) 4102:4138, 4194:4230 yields 492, 510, 475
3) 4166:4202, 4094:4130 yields 499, 493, 505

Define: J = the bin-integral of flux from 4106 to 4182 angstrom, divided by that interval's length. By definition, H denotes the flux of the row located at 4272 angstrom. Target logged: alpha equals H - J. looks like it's -3.3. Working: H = 10.99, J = 14.26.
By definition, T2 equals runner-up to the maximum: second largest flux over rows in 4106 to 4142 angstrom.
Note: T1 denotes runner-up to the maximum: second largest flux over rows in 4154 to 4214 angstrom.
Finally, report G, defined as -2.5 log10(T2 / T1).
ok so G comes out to -0.045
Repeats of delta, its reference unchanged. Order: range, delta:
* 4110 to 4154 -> 4132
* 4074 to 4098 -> 4080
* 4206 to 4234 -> 4228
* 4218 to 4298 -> 4228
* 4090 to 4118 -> 4104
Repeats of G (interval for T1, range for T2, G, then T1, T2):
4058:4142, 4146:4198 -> 0.047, 15.45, 14.8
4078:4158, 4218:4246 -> 0.072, 15.45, 14.46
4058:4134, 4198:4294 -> 0.072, 15.45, 14.46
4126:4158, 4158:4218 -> 0.029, 15.18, 14.78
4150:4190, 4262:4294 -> 0.037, 14.24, 13.76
